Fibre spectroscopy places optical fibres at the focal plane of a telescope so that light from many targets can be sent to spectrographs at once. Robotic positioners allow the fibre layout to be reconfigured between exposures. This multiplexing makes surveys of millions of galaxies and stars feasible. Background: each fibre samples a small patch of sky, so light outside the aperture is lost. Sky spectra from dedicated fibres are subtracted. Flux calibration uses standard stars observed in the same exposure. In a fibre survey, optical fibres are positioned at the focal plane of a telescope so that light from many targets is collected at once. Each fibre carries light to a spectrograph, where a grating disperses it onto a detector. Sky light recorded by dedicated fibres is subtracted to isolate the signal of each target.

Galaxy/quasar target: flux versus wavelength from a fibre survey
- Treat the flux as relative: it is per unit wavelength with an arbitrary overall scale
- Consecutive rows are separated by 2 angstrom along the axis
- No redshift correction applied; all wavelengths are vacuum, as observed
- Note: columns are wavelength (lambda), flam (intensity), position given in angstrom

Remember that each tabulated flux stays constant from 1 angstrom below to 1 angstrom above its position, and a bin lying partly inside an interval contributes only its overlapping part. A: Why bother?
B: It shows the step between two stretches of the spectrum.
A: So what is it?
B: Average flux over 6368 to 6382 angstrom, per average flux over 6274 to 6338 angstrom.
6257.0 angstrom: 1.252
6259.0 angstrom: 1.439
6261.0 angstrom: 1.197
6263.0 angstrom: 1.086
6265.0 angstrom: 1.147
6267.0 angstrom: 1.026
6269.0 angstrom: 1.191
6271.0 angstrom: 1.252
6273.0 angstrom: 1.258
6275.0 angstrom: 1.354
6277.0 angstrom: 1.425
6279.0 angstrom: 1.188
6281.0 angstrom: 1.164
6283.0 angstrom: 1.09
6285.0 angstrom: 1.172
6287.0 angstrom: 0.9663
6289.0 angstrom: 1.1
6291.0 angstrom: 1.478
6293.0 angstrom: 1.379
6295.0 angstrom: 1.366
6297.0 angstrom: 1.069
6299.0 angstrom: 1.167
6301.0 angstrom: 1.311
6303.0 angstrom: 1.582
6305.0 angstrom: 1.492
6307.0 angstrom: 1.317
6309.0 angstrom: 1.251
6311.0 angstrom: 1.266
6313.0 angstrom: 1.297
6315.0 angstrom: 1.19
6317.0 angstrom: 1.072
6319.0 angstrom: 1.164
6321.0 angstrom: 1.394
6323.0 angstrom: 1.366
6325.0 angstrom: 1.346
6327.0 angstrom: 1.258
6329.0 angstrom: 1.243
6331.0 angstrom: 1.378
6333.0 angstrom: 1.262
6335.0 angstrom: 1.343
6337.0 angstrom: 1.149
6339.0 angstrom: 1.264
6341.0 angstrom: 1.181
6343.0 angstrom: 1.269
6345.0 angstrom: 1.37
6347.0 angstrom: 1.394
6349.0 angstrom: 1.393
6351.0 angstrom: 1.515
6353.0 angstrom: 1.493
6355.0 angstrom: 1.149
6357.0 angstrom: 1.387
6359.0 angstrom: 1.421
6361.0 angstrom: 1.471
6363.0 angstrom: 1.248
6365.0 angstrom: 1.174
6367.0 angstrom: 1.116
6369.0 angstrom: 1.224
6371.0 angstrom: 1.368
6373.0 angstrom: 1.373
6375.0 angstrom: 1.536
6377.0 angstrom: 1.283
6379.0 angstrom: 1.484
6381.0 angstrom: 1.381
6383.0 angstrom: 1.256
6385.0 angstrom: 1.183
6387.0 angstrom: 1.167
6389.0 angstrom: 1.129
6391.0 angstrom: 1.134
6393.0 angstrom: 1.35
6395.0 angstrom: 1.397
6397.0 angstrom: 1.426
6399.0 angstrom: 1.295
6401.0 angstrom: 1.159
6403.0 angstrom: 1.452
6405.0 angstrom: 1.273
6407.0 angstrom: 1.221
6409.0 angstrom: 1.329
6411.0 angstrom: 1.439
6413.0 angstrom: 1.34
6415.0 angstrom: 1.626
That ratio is 1.09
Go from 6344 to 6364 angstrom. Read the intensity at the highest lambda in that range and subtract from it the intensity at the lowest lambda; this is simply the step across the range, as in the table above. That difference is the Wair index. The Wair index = -0.12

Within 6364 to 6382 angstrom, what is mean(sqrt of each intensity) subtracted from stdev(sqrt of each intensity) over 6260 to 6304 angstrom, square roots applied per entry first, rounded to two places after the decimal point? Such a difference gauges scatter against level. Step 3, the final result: -1.08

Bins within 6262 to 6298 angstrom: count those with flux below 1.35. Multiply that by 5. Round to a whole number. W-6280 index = 65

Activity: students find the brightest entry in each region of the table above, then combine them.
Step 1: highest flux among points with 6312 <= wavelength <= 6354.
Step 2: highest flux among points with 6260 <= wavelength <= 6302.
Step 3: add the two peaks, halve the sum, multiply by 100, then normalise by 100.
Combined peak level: 1.50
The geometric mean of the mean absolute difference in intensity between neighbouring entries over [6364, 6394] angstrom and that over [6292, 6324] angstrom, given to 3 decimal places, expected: 0.113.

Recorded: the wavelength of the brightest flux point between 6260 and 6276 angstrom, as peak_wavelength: 6275.0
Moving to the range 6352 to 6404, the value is 6375.0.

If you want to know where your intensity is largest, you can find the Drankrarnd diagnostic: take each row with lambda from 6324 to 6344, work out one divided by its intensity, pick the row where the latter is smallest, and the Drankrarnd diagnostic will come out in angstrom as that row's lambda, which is 6331.0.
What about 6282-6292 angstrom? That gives 6291.0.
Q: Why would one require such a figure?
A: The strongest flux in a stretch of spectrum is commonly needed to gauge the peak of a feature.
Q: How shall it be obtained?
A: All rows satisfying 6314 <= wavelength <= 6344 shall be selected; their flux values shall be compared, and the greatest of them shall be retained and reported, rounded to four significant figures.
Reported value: 1.394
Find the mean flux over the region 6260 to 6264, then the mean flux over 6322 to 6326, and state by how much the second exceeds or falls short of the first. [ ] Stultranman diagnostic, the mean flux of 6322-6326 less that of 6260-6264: 0.21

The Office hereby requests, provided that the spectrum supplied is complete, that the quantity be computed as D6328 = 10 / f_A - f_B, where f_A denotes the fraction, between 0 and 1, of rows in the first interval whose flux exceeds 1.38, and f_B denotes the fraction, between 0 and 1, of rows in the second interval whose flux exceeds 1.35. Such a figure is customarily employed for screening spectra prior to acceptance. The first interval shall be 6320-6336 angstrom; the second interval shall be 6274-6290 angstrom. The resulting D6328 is 80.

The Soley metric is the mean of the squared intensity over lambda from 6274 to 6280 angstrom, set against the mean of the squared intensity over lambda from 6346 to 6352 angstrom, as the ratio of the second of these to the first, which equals 1.17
